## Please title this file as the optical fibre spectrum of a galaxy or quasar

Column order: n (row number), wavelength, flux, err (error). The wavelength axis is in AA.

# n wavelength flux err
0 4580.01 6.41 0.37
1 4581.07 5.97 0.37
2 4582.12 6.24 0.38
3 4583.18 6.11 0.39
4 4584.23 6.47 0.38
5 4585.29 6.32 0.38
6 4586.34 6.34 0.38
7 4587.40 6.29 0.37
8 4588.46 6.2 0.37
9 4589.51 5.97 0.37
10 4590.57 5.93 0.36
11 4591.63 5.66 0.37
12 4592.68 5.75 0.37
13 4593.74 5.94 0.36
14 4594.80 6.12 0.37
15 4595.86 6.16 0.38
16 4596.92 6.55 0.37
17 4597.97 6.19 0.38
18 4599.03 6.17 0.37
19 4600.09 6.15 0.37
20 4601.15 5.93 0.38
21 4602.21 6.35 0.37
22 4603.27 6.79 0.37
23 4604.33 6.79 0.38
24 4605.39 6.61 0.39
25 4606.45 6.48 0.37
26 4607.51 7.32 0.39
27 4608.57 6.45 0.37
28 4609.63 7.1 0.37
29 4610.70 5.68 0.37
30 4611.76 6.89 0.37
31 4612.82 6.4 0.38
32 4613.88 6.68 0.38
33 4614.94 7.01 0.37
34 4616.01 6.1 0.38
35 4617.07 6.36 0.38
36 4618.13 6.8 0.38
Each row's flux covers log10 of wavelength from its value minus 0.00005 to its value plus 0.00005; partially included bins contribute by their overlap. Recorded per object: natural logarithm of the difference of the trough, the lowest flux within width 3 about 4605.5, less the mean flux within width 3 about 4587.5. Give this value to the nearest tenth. -1.6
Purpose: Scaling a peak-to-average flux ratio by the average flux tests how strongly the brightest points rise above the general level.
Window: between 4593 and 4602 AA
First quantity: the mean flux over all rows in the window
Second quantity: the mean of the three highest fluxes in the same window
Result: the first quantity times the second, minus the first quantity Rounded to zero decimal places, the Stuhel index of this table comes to 33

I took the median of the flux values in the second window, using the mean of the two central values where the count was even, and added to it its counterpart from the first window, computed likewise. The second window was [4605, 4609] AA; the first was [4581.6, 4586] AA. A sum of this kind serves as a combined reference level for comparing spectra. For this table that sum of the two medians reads 12.8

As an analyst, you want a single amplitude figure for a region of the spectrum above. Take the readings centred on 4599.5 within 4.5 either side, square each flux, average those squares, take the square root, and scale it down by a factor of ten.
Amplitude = 0.629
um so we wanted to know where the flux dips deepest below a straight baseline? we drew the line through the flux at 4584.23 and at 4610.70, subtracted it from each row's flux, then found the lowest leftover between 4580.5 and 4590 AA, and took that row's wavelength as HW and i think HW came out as 4581.07 AA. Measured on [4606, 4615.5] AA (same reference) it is 4610.70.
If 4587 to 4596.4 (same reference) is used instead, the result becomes 4591.63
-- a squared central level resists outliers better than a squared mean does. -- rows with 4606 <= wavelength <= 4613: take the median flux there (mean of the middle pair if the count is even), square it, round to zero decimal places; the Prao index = 42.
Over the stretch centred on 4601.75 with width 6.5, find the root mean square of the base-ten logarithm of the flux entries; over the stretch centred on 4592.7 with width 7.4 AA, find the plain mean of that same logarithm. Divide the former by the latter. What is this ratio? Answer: 1.04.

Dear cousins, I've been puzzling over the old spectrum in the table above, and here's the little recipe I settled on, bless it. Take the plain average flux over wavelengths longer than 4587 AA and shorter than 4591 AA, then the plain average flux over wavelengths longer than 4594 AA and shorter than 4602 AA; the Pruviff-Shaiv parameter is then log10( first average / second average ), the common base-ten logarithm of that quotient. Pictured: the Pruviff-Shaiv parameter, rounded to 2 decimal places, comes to -0.01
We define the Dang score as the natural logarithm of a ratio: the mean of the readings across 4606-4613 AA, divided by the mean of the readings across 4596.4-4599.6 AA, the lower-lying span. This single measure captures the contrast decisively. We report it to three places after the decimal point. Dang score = 0.049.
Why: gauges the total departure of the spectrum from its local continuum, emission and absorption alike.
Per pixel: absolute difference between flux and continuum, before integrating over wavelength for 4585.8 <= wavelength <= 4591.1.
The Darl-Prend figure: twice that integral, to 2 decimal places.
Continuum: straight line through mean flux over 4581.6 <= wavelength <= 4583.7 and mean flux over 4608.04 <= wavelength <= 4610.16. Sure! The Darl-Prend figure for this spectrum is 2.07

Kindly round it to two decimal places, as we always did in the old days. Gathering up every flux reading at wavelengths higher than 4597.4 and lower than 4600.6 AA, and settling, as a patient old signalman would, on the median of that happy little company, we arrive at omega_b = 6.17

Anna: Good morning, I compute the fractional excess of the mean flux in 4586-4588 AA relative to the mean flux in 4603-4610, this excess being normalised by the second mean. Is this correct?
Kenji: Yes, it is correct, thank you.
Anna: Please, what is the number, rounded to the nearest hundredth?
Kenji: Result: -0.07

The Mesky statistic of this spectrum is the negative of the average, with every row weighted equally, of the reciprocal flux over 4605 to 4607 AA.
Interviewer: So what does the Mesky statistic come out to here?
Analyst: -0.153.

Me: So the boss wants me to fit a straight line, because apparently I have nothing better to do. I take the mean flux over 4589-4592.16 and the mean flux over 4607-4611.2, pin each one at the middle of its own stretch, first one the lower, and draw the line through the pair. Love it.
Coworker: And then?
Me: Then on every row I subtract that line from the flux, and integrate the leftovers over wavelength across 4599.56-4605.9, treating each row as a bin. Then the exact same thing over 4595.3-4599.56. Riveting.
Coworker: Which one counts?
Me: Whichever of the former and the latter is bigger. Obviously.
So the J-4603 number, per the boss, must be 1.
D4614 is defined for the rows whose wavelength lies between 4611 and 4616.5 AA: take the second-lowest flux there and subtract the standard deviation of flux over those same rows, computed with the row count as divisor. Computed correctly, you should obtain 6.07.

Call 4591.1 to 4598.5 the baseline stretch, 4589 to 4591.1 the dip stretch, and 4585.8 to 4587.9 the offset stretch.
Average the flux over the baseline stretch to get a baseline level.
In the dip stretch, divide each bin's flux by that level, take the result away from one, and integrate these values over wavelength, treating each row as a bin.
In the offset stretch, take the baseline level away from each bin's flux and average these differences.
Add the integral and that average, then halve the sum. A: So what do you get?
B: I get 0.15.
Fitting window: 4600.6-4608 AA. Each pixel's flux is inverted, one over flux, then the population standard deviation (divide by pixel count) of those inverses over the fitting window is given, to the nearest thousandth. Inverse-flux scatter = 0.009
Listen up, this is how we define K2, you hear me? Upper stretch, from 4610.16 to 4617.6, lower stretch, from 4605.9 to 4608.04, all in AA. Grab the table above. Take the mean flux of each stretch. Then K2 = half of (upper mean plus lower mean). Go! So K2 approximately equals 6.67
